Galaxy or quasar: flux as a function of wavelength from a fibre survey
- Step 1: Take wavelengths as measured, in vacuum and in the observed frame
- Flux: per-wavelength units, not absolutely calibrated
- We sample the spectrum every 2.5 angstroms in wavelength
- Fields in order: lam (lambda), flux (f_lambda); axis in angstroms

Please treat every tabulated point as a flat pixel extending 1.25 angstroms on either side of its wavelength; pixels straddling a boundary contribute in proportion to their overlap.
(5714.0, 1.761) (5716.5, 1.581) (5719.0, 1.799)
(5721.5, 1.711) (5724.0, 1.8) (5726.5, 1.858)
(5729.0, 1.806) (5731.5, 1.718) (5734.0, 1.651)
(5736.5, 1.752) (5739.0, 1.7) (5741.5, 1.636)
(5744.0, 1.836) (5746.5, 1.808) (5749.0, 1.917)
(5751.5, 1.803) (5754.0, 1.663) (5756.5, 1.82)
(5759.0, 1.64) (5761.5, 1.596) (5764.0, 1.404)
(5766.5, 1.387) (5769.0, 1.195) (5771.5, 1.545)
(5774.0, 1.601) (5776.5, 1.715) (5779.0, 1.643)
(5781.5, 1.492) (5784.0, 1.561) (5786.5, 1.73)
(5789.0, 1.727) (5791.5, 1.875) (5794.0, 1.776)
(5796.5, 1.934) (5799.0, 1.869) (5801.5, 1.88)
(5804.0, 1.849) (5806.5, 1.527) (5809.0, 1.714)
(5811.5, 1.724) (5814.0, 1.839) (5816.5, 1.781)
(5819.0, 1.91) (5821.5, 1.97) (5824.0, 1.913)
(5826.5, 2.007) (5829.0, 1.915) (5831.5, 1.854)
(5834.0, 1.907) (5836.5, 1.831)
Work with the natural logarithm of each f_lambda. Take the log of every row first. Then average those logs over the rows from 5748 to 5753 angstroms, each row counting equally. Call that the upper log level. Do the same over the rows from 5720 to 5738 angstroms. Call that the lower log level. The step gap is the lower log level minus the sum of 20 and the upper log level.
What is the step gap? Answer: -20.1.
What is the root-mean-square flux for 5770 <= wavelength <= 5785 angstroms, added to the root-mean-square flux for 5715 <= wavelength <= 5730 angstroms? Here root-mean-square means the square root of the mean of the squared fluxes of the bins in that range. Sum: 3.36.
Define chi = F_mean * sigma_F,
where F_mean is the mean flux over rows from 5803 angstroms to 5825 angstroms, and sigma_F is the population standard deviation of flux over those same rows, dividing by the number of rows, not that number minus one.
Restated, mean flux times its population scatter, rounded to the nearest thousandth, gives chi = 0.229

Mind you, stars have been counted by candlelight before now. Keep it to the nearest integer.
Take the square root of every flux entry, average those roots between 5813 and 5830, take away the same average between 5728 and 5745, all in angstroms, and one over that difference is 15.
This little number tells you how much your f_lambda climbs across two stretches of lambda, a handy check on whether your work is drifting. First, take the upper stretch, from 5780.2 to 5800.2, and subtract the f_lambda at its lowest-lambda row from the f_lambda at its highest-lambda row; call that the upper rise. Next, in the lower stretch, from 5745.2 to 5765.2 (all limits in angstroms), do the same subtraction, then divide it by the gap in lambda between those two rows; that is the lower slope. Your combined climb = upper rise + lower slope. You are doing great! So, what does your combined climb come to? 0.35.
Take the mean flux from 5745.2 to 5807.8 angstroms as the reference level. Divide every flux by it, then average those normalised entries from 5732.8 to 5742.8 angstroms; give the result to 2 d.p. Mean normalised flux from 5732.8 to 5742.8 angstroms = 1.00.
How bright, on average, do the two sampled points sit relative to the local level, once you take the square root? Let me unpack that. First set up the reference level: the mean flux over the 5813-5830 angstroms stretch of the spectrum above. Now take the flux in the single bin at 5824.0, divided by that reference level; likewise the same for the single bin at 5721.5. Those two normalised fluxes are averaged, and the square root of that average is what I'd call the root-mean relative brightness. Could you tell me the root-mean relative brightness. 0.975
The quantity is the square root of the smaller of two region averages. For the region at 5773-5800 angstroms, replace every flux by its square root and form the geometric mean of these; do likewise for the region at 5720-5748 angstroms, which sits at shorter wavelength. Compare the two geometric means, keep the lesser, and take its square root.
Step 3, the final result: 1.14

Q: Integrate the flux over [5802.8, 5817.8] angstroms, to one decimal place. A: 26.1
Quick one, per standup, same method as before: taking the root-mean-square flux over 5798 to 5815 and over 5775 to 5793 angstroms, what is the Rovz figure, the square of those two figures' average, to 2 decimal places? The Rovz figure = 2.99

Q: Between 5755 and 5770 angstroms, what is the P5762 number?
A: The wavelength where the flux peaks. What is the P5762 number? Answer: 5756.5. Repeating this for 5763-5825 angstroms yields 5821.5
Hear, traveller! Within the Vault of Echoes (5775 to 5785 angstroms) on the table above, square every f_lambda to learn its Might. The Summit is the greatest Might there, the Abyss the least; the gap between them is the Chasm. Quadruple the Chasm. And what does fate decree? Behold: 2.9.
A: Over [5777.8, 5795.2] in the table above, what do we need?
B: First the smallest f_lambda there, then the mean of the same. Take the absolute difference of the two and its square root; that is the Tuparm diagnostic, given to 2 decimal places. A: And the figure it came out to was 0.44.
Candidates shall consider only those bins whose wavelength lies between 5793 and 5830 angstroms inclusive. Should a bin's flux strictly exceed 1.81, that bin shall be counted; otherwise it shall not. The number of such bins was 10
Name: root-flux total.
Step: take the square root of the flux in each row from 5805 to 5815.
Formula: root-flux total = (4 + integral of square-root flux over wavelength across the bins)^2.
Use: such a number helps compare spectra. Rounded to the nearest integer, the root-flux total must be 290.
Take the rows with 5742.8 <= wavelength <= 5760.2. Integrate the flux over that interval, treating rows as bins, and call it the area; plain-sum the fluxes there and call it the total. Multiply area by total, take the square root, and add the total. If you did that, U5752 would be 32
